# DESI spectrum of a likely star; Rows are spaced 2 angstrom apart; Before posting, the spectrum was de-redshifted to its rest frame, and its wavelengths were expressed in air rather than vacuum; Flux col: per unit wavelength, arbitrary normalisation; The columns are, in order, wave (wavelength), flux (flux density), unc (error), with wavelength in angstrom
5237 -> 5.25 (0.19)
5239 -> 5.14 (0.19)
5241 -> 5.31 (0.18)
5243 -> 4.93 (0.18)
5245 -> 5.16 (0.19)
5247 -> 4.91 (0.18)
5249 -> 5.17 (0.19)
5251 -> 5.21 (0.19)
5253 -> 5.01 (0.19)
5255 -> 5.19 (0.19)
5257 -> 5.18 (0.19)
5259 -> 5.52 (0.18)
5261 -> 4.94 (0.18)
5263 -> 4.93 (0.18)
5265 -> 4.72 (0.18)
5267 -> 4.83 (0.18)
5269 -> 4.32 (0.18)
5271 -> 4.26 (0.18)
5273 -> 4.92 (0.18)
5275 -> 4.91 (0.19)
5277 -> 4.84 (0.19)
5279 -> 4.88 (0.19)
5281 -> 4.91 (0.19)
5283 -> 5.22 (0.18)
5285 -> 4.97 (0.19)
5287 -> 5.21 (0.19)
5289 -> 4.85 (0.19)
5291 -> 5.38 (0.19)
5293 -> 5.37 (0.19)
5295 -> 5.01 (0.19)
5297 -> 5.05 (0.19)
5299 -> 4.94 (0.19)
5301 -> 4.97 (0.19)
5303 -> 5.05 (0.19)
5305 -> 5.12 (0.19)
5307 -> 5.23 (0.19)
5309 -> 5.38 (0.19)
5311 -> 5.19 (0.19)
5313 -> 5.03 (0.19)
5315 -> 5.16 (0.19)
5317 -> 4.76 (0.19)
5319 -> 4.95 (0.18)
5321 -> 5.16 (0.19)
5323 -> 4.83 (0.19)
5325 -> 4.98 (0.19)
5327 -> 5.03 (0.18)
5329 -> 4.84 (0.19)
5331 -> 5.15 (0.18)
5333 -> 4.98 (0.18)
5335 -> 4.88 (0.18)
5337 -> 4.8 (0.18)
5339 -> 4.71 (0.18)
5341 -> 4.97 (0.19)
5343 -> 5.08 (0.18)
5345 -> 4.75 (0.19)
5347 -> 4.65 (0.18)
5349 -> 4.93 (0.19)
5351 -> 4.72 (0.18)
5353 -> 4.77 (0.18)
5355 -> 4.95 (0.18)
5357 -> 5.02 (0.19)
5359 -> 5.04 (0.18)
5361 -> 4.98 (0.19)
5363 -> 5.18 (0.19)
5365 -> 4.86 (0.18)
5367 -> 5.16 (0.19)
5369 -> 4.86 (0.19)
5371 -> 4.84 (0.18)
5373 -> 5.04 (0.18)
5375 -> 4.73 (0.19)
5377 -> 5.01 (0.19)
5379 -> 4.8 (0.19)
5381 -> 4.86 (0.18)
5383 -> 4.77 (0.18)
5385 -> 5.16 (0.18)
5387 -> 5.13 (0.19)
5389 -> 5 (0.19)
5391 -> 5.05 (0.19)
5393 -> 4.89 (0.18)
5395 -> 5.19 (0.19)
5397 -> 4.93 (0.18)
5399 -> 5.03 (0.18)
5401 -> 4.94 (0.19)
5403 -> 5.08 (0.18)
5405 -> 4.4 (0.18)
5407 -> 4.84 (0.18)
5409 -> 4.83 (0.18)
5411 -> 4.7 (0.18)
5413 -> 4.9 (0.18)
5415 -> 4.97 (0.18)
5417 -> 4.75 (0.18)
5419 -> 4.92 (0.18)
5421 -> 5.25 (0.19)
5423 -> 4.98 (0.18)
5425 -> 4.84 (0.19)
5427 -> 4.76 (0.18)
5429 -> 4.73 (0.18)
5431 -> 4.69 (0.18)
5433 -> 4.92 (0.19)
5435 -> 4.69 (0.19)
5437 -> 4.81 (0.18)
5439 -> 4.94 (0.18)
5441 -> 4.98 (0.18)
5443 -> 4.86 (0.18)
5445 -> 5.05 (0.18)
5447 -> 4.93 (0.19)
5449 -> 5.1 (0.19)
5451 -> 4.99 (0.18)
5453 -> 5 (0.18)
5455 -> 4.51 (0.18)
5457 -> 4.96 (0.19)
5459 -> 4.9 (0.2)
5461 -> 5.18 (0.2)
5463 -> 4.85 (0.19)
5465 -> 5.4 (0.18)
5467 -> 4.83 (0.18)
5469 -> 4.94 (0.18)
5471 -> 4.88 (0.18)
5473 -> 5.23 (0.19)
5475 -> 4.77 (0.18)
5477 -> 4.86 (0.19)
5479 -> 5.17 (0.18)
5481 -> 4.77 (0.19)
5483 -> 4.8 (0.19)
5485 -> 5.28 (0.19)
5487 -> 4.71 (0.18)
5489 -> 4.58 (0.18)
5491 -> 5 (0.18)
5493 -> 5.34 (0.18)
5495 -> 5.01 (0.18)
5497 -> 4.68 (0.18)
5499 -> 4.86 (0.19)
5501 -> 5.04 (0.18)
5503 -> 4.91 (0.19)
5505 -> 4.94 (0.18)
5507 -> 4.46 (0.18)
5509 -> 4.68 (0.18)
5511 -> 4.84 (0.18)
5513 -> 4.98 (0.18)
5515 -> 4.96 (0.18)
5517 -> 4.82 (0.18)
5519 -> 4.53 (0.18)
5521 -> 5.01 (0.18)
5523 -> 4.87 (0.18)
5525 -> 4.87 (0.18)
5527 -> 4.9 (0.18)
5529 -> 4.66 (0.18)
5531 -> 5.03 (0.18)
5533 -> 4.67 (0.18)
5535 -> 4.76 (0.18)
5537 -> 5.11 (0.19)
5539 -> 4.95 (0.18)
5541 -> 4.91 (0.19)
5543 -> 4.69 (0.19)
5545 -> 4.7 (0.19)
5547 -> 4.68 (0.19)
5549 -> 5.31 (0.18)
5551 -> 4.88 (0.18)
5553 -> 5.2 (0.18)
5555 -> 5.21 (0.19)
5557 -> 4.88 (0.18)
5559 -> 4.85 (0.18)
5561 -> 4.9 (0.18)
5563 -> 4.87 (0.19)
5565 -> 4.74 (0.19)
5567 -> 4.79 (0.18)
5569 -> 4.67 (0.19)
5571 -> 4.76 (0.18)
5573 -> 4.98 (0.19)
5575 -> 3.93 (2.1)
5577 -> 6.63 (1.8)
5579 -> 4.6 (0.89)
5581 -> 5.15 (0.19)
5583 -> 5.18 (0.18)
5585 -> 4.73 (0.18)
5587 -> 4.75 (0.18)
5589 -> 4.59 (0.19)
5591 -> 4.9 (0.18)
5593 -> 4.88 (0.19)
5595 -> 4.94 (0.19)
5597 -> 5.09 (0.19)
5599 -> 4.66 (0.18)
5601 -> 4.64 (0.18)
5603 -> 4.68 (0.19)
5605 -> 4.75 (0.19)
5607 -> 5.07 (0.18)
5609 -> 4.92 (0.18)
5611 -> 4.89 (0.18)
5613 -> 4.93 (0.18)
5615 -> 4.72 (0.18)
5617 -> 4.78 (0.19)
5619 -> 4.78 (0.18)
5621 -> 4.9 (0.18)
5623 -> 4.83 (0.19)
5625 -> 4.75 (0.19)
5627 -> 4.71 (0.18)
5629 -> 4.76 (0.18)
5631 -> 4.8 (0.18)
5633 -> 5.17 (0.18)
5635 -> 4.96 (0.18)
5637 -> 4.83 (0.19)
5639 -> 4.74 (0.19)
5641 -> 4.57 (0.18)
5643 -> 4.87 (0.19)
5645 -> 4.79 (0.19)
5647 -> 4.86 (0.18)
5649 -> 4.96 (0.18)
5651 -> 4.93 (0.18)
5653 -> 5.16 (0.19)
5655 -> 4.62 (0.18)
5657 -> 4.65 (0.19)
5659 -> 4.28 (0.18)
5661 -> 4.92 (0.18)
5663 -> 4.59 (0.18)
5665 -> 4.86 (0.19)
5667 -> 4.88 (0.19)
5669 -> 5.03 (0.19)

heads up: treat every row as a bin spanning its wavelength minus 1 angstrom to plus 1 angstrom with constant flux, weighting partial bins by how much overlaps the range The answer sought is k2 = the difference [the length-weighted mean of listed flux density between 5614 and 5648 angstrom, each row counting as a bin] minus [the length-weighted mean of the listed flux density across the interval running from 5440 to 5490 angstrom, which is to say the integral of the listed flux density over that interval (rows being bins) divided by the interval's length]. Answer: -0.13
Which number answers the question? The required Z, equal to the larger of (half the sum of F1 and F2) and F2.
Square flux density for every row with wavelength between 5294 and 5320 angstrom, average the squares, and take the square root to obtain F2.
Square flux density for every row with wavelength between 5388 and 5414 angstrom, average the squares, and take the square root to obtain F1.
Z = 5.07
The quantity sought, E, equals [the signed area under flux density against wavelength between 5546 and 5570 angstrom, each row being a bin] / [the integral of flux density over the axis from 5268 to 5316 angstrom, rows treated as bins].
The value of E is 0.49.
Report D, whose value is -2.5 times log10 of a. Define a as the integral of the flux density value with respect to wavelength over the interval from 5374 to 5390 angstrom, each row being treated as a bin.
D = -4.74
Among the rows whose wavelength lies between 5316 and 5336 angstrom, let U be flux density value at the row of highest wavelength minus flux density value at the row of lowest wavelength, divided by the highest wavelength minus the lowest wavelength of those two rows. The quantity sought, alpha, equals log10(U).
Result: -2.2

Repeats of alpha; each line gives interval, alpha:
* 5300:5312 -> -1.7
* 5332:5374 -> -2.8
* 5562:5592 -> -3.0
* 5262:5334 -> -3.1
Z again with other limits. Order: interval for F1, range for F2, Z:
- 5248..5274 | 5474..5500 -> 4.93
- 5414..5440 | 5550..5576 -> 4.85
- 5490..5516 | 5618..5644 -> 4.86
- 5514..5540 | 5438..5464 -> 4.94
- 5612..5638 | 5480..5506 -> 4.92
